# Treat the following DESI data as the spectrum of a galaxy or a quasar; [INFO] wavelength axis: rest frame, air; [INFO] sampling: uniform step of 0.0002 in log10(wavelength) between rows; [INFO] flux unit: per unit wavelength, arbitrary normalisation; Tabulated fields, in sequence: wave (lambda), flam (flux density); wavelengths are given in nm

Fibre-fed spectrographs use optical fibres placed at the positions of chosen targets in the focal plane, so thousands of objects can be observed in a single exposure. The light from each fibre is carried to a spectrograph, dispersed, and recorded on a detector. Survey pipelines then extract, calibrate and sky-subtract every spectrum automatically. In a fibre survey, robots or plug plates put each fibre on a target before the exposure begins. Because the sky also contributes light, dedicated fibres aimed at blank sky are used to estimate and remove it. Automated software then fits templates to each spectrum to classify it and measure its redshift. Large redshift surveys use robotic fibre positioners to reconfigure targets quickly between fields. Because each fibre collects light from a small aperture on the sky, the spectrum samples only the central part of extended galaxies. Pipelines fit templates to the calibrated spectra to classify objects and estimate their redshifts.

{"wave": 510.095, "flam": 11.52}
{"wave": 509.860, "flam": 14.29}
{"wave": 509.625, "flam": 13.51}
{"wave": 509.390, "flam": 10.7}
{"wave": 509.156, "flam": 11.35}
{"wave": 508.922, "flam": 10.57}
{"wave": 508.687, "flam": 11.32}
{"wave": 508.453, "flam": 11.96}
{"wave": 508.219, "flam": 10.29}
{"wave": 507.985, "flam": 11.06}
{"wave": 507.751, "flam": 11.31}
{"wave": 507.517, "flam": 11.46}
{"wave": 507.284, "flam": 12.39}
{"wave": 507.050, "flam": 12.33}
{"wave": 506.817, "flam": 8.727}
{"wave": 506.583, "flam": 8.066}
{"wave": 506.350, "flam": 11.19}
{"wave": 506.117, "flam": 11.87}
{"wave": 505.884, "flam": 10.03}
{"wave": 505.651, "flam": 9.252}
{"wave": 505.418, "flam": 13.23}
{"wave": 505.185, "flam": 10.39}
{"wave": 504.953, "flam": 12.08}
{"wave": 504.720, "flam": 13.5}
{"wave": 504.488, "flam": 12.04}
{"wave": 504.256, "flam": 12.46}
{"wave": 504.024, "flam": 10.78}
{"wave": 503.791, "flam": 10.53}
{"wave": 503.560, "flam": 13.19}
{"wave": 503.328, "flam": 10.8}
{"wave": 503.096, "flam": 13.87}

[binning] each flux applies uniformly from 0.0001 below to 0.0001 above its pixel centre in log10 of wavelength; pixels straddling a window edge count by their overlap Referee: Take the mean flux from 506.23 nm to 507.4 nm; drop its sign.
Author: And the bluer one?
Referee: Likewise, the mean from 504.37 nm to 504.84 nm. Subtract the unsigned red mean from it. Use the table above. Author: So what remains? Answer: 2.2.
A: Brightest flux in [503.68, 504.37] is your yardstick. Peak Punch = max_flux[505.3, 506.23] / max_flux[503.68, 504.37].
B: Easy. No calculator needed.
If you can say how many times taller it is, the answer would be 1.06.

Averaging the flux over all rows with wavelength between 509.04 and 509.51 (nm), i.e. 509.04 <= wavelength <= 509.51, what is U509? 11.0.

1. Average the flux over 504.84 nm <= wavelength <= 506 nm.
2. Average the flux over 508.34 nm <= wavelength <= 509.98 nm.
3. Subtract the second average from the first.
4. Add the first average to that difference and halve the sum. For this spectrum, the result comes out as 5.0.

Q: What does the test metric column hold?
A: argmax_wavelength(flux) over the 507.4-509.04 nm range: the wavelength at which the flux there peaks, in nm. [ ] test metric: 508.453 nm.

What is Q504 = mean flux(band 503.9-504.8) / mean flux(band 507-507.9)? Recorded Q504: 1.03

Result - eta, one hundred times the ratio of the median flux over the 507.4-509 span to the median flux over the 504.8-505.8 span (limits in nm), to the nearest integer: 101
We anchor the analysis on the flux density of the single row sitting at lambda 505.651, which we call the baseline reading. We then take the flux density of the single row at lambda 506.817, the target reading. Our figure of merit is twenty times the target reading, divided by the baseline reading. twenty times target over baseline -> 19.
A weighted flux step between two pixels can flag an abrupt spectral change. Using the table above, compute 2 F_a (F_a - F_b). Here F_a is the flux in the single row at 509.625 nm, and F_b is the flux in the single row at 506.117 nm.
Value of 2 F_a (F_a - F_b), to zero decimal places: 44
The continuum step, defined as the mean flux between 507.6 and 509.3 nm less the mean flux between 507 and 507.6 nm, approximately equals -0.9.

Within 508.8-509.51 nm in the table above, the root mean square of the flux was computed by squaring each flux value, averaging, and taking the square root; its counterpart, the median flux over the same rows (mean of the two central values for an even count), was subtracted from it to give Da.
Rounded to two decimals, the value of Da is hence 0.18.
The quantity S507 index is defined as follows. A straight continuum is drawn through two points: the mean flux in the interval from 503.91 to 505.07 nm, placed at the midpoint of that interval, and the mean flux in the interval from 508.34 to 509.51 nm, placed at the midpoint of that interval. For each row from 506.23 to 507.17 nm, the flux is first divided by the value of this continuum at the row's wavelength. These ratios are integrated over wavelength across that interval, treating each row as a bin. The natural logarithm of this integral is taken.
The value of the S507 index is -0.2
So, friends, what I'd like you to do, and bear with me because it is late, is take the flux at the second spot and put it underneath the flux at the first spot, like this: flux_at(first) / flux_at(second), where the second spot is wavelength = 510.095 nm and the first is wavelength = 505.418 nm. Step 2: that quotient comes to 1.15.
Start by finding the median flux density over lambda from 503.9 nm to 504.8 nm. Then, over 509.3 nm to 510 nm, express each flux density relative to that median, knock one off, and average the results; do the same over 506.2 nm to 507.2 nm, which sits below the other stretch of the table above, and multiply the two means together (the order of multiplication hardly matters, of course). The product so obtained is -0.008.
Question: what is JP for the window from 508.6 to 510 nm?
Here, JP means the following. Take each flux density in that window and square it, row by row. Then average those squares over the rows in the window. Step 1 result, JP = 145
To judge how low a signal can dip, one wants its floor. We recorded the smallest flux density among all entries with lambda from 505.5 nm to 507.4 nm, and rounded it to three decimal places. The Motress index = 8.066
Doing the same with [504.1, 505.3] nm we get 10.390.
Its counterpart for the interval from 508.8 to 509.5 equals 10.570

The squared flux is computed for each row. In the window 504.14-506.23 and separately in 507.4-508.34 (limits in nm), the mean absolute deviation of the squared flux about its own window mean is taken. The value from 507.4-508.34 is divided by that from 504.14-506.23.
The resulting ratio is 0.30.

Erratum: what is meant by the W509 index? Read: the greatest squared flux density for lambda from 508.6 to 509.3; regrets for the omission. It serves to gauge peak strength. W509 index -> 129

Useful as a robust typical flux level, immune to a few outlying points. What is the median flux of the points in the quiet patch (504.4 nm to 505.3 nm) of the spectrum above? 12.1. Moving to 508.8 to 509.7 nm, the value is 11.0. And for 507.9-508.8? 11.2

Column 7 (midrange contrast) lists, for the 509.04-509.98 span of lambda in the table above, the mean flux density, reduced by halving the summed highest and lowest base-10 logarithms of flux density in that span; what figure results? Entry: 11.4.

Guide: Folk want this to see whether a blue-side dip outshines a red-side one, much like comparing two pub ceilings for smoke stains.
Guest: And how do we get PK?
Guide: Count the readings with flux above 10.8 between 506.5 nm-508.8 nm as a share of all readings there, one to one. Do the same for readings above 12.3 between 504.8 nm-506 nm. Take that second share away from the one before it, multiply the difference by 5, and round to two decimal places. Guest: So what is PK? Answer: 2.50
